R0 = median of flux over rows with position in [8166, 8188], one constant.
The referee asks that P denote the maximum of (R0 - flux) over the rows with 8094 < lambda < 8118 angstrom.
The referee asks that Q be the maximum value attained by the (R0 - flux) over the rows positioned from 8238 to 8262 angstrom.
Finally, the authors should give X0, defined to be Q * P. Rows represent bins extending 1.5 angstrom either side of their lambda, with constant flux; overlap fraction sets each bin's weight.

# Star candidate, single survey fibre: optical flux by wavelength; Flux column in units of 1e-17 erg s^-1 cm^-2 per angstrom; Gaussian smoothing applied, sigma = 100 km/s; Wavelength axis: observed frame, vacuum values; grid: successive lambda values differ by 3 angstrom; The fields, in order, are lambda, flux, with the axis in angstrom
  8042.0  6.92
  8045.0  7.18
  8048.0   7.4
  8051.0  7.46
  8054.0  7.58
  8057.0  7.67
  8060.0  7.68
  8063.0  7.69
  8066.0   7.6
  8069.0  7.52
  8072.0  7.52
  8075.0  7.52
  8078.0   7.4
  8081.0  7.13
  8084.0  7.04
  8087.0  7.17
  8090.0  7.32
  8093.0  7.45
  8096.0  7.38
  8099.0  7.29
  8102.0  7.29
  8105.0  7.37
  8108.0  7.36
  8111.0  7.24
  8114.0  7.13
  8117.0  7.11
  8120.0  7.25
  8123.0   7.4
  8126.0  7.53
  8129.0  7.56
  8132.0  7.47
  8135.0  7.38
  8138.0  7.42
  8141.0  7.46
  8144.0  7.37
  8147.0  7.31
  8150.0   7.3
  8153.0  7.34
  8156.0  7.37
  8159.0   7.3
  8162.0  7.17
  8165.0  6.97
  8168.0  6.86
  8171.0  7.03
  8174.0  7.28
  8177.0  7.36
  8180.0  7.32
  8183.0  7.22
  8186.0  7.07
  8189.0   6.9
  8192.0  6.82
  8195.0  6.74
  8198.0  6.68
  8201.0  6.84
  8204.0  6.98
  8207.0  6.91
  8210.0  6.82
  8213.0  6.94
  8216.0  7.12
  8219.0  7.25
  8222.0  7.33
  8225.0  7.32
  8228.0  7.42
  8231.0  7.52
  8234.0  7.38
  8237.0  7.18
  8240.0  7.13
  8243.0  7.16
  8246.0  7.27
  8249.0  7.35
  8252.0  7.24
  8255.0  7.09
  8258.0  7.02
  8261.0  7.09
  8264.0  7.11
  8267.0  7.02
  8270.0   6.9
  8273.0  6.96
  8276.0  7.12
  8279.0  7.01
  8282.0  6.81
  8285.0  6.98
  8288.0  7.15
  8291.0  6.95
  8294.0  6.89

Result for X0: 0.022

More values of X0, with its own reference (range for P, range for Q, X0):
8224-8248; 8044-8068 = 0.004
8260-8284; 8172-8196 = 0.197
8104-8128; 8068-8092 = 0.020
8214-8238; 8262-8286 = 0.041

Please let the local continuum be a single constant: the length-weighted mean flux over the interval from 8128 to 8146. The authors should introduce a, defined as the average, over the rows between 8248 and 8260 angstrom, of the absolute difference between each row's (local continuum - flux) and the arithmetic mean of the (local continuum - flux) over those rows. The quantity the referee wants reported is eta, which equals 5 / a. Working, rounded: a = 0.12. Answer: 42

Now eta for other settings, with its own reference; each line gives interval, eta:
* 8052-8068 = 116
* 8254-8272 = 86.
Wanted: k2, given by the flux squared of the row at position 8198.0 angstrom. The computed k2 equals 45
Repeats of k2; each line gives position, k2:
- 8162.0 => 51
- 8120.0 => 53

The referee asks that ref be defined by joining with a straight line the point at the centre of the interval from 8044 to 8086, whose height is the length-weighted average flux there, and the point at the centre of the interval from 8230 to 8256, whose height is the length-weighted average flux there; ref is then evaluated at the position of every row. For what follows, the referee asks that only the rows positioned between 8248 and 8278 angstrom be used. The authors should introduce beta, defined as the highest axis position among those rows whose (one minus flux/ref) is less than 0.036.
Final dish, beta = 8276.0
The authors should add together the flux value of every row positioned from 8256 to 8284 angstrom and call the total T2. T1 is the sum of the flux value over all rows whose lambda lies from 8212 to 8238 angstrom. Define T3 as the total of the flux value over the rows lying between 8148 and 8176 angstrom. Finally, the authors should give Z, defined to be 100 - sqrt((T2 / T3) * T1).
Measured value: 92.0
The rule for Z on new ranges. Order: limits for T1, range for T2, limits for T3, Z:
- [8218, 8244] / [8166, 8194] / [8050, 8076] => 92.2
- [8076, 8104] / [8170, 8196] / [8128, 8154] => 92.1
